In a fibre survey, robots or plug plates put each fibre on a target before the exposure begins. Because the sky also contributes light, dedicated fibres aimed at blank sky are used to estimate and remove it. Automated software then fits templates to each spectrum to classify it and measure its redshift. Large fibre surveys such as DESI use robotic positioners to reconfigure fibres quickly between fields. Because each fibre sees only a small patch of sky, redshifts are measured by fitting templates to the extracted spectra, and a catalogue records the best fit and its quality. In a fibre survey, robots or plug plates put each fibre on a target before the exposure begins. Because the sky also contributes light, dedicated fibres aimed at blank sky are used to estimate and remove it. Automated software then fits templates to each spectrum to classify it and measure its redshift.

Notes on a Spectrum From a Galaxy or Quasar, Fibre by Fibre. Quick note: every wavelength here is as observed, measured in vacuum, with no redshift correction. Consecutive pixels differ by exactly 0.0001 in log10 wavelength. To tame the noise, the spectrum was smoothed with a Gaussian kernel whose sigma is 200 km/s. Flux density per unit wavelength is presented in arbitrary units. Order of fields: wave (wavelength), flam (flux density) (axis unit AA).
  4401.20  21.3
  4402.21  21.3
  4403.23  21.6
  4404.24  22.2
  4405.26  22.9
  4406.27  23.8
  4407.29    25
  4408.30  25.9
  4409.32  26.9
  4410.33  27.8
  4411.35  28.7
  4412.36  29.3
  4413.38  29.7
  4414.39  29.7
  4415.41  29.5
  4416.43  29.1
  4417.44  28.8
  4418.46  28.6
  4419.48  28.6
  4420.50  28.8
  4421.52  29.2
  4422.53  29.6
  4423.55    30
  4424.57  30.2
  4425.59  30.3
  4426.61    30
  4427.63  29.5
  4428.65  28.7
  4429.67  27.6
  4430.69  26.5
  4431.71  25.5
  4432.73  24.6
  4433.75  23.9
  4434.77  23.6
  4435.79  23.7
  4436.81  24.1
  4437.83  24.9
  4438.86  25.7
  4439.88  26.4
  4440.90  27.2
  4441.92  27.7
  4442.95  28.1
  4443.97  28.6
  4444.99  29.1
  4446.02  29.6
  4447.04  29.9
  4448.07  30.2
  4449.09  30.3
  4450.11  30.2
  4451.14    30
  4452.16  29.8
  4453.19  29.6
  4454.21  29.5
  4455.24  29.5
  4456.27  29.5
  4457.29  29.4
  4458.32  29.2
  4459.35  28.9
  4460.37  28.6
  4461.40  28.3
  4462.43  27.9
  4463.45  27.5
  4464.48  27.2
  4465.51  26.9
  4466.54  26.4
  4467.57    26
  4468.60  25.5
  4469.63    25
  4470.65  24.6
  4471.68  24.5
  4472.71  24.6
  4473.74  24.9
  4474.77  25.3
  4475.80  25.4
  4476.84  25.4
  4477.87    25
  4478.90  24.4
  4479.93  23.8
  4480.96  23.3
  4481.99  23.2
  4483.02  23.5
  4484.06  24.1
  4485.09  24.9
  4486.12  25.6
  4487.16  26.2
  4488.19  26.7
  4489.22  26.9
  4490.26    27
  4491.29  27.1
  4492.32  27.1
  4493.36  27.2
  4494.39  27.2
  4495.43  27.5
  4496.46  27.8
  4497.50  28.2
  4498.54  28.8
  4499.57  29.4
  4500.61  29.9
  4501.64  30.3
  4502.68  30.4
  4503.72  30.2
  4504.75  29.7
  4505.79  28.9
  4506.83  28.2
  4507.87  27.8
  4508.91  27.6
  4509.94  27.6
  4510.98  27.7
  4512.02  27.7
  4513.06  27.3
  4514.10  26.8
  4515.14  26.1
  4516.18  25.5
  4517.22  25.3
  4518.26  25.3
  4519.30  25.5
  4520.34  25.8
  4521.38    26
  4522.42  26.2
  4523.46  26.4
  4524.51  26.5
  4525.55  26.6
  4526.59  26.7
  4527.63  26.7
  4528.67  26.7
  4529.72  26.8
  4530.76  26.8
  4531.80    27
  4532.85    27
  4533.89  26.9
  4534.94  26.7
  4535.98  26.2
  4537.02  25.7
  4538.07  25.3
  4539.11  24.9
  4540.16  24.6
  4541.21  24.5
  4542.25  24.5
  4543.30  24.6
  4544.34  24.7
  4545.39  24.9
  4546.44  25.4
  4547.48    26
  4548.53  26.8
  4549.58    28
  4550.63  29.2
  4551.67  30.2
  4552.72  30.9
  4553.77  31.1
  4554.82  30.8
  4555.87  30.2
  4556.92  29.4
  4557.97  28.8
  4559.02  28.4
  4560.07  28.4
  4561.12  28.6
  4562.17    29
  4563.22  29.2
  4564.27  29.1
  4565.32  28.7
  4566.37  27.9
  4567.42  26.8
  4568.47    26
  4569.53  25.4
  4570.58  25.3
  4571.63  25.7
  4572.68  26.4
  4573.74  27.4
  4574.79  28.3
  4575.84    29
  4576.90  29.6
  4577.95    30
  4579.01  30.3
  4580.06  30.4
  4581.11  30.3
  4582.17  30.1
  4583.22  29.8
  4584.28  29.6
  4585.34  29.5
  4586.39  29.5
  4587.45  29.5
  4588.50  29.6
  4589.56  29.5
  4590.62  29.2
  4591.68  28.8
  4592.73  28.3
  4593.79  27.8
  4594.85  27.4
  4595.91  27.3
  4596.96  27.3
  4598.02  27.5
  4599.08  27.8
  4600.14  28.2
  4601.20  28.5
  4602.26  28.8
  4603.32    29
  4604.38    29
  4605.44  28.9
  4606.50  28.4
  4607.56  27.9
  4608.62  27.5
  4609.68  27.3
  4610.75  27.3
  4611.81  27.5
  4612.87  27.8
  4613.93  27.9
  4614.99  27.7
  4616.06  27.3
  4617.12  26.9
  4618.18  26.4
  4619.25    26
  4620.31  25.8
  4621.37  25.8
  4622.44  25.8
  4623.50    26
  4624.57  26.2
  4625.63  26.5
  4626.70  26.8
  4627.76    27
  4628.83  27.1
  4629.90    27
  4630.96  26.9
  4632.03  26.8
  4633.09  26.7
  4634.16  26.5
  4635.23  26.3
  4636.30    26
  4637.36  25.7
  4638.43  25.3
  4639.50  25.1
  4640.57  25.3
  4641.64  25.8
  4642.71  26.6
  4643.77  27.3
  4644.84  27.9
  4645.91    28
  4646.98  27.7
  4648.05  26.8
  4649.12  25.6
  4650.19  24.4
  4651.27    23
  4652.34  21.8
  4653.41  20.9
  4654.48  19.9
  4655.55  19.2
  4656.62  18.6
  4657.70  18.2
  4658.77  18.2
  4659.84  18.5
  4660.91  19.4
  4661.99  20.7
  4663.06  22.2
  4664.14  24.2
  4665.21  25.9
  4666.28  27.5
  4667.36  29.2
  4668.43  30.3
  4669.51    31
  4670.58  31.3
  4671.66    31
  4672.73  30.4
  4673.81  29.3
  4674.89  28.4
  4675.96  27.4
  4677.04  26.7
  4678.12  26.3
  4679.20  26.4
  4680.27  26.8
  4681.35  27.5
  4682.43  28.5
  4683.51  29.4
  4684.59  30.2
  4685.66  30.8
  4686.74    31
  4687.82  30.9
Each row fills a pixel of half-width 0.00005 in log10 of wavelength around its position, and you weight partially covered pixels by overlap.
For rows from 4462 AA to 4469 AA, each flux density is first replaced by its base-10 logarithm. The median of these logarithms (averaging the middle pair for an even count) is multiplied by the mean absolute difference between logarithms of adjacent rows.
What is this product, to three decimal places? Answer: 0.009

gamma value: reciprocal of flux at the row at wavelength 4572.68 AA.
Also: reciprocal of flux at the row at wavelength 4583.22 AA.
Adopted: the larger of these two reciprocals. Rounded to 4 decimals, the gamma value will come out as 0.0379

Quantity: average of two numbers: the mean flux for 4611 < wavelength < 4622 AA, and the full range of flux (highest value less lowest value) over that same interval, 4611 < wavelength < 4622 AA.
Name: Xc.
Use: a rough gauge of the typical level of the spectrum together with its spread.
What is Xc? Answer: 14.5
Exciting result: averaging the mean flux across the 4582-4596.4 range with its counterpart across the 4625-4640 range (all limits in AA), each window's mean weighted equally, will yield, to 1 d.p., 27.7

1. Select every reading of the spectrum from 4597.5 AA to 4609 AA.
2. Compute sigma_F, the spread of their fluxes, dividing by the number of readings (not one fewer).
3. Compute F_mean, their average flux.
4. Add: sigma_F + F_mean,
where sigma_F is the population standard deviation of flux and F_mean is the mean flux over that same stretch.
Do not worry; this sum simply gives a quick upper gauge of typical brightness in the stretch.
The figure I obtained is 28.9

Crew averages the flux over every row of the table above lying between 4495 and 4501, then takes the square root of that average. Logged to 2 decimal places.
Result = 5.35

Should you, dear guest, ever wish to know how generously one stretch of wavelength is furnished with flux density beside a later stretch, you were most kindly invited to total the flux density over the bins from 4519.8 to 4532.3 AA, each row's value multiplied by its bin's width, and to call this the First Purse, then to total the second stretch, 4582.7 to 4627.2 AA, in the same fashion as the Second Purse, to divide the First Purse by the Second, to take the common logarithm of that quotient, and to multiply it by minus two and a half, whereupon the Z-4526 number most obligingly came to 1.4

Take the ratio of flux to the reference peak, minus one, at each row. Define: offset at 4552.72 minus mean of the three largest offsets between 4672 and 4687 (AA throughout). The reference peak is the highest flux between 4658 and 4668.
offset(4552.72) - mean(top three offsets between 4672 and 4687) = 0.01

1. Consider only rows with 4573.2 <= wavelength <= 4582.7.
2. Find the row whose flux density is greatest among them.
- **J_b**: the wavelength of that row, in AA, 4580.06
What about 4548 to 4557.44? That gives 4553.77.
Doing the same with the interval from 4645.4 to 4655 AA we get 4645.91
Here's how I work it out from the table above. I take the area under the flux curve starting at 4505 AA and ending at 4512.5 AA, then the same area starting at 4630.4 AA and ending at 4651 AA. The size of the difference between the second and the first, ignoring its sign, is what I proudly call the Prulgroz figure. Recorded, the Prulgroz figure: 332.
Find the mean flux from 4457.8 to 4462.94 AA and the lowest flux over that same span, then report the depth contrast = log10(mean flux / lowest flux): 0.010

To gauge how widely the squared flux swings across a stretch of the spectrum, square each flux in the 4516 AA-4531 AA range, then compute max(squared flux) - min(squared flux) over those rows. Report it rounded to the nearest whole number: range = 78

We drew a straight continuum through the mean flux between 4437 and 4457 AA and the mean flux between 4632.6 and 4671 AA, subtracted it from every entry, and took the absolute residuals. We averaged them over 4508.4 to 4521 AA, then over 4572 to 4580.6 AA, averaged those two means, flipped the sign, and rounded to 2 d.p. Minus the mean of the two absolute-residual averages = -1.88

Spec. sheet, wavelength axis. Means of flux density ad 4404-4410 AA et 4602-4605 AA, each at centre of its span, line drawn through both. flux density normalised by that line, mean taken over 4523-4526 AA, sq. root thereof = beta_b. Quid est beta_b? 0.99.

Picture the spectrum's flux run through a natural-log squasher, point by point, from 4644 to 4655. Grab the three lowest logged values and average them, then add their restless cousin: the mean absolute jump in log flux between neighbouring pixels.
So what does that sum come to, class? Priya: 3.08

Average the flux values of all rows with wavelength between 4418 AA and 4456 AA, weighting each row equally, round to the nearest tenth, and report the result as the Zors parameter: 28.1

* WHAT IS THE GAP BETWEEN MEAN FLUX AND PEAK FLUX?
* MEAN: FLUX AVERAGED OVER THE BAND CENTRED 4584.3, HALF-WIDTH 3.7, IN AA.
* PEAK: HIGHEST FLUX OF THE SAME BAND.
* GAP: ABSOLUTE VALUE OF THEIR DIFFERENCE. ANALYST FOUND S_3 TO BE 0.5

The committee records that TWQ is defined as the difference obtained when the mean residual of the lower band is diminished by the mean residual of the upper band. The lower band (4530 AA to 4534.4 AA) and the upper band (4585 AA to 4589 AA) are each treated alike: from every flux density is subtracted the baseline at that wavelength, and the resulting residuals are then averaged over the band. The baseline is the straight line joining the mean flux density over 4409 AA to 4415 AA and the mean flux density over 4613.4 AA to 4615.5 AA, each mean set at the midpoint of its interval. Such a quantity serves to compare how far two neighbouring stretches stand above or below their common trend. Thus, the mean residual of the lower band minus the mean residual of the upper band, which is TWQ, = -3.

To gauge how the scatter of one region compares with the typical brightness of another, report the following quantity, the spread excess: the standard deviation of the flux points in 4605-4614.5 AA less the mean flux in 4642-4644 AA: -26.4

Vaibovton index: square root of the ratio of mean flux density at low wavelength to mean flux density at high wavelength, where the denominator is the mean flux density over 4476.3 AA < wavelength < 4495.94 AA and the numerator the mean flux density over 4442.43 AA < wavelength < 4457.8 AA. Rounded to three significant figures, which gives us 1.07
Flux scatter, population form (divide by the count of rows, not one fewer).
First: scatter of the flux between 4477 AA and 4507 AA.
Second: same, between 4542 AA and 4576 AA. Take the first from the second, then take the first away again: -2.5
